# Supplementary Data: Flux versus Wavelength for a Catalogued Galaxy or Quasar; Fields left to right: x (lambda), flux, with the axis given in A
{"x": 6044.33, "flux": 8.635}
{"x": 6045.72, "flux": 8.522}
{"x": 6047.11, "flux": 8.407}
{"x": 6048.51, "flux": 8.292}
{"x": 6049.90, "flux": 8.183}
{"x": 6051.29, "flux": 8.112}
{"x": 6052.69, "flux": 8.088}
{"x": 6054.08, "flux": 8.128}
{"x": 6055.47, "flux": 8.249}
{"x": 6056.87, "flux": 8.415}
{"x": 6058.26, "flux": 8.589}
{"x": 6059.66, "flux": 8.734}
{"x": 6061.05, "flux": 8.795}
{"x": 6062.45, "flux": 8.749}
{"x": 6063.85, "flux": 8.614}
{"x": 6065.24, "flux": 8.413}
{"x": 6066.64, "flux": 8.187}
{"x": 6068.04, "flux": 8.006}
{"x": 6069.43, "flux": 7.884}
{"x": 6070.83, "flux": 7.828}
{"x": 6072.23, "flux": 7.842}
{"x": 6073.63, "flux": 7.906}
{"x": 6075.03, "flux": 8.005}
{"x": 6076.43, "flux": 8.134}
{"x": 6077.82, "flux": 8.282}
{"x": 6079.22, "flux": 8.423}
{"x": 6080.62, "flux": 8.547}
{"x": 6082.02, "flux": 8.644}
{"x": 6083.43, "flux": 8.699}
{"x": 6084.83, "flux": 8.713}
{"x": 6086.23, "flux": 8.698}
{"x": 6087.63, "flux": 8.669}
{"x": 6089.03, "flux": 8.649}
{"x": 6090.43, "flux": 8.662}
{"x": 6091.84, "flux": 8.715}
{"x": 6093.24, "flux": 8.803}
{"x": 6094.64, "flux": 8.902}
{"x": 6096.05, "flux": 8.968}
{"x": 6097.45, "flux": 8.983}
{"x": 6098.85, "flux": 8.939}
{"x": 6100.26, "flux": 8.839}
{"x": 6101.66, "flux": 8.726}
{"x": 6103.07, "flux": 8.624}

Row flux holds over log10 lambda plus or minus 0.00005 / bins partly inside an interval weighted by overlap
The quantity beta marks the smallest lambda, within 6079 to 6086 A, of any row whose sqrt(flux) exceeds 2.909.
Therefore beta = 6080.62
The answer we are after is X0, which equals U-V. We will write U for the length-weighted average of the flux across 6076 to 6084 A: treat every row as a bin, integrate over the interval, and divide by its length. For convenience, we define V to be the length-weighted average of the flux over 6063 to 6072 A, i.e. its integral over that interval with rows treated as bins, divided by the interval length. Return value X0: 0.3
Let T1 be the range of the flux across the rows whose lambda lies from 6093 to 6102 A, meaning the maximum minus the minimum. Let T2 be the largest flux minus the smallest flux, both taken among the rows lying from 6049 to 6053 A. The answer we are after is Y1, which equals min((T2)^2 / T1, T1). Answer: 0.04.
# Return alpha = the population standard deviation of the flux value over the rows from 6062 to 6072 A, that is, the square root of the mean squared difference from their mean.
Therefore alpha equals 0.33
